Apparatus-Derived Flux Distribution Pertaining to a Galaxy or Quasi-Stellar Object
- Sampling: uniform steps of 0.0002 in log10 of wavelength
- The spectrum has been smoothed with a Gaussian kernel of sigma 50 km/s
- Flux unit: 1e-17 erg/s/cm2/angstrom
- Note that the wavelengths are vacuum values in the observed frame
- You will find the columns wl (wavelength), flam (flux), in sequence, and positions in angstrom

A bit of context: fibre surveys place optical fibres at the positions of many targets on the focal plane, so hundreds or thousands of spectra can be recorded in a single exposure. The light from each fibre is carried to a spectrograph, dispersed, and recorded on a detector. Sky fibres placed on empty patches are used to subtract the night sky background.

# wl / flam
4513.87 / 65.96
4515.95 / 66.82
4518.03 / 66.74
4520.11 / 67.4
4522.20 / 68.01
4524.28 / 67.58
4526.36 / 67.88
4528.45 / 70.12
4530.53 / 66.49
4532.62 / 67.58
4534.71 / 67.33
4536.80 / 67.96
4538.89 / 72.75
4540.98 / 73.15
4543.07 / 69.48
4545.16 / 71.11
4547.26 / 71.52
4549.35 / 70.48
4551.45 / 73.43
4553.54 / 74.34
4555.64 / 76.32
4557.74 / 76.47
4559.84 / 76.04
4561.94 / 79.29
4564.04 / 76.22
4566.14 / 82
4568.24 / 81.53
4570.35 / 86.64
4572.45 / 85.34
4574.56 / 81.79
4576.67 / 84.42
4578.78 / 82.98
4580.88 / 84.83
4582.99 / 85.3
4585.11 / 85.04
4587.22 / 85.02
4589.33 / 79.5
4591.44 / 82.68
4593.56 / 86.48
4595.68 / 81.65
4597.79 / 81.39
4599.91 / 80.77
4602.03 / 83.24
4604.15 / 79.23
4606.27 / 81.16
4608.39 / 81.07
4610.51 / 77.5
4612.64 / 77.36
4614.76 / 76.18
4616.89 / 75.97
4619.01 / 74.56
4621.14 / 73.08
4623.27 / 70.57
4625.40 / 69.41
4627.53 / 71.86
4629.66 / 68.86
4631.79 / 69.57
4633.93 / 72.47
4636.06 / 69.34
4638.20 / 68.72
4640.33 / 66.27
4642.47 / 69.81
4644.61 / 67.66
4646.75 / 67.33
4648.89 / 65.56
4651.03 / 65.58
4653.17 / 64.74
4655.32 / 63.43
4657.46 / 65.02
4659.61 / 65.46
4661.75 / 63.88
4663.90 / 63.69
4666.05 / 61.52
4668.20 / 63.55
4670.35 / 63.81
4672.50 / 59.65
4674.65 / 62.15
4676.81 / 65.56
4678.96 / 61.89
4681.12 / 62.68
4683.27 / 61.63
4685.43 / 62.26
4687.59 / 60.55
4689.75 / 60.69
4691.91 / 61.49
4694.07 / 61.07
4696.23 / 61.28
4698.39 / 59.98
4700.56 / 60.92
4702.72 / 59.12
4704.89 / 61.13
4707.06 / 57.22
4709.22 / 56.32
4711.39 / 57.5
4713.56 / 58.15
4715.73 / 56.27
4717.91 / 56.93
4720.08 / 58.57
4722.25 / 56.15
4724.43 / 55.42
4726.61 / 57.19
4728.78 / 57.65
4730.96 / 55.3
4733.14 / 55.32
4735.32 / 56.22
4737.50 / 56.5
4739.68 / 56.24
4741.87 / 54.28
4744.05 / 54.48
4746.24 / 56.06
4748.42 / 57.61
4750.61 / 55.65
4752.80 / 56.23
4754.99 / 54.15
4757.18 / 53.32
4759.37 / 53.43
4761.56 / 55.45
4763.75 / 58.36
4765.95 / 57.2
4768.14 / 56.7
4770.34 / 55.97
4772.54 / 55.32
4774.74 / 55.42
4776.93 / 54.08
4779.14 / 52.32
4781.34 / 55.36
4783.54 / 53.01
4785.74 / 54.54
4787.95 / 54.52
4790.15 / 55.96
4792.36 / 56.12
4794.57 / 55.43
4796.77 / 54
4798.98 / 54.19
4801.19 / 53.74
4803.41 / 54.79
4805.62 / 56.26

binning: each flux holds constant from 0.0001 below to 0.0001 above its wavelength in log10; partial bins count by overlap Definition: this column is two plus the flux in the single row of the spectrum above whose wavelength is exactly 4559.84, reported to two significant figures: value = 78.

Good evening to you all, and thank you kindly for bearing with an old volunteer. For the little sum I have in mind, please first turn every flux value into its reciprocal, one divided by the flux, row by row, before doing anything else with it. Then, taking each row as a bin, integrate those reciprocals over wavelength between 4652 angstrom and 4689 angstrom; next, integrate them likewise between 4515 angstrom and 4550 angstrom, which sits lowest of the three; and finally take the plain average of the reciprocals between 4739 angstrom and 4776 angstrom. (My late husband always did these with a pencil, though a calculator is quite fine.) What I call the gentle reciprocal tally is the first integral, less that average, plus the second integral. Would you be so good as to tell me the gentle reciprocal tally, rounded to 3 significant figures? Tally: 1.08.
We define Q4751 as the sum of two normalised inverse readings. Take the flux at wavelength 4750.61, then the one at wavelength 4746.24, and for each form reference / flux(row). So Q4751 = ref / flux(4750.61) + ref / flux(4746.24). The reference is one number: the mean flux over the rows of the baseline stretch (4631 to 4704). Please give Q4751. 2.29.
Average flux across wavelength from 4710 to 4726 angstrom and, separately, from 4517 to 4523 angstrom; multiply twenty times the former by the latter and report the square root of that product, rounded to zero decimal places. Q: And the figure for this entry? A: 277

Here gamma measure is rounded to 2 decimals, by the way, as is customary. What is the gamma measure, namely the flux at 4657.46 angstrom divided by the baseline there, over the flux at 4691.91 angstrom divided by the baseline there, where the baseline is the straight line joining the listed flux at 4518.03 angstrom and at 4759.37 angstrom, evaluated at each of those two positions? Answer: 1.02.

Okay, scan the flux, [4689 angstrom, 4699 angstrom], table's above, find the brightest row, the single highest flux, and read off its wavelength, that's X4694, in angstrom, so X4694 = 4691.91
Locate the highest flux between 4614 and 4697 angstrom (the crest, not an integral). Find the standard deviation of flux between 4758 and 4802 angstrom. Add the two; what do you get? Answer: 78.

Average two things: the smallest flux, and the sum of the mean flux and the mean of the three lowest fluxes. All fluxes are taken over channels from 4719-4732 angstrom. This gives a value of 84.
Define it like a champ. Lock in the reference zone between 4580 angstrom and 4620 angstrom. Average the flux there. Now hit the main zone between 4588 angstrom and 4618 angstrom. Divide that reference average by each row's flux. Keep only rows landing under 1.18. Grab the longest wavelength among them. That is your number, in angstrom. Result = 4616.89 angstrom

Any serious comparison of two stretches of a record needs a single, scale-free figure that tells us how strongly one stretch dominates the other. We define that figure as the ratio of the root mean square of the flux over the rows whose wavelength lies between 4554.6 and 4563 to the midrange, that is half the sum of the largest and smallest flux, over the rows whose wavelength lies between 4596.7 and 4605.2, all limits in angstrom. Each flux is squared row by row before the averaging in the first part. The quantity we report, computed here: 0.95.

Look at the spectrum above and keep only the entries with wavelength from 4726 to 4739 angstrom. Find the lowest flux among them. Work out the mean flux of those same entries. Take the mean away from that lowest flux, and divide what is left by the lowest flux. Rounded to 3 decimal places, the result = -0.019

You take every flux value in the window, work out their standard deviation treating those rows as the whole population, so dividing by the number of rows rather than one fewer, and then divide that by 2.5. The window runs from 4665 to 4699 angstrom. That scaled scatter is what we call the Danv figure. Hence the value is 0.6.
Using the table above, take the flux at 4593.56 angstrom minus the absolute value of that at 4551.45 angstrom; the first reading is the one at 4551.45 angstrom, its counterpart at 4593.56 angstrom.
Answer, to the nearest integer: 13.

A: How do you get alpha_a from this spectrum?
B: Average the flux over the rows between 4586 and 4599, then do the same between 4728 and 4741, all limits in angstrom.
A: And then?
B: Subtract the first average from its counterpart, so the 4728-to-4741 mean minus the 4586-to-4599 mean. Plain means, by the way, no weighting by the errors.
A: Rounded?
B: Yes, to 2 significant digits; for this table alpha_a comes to -27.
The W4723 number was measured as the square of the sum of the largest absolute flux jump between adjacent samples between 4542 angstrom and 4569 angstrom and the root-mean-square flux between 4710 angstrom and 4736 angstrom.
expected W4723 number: 3908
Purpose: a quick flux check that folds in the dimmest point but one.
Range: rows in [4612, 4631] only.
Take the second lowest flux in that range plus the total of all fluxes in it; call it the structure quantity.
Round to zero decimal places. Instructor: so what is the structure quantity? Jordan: 727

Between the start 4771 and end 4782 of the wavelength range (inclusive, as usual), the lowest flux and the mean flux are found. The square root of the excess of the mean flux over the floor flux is 1.48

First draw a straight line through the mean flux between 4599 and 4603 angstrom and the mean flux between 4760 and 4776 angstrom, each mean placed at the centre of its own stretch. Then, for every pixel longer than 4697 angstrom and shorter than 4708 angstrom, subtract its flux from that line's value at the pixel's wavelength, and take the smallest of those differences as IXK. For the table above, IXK 4.9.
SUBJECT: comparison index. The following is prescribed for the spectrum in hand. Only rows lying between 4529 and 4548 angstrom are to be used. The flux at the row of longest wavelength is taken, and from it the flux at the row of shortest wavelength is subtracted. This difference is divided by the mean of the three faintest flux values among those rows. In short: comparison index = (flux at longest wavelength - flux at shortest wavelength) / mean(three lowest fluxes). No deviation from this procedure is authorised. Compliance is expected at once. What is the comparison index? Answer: 0.075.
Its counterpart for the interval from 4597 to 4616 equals -0.068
